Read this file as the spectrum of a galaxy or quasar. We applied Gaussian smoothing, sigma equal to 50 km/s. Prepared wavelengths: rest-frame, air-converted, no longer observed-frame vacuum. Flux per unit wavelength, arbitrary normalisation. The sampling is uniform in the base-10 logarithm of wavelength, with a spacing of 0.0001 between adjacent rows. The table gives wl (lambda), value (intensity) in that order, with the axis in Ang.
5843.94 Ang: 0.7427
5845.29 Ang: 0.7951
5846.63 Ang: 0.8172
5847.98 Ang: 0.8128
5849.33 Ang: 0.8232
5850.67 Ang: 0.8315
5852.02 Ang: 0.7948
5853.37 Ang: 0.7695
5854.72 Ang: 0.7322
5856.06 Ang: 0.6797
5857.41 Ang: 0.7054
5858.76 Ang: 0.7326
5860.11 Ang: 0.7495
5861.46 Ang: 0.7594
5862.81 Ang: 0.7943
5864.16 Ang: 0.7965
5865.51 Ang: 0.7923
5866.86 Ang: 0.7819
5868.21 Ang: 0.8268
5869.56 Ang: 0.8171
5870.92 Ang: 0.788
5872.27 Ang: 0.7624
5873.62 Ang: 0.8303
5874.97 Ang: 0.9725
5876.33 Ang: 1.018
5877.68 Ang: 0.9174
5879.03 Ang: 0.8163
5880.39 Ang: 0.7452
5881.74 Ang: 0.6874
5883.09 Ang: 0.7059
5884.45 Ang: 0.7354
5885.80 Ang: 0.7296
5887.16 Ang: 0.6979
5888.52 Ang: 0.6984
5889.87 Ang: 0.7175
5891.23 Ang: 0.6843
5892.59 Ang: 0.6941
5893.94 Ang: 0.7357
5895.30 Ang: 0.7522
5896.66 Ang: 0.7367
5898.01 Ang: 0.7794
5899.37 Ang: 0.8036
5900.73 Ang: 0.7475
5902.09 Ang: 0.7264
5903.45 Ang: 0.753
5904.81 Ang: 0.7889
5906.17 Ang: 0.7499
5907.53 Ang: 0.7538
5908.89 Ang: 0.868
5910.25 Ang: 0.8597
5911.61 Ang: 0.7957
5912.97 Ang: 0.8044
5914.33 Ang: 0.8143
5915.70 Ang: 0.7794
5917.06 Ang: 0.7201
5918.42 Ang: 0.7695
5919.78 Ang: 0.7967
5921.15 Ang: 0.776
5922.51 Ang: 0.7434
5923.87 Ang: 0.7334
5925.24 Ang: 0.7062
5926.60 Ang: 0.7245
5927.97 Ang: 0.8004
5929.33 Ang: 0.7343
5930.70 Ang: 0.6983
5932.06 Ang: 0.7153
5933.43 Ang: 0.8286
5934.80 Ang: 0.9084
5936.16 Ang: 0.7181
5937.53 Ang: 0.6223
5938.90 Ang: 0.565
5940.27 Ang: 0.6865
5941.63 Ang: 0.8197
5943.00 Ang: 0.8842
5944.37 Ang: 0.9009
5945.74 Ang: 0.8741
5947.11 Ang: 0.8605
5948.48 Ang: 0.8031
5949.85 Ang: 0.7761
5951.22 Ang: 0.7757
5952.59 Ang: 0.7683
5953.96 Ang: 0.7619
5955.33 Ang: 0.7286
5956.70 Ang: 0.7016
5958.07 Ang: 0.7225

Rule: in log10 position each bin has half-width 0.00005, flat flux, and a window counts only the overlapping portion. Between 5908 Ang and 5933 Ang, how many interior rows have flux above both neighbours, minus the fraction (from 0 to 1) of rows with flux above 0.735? 2.4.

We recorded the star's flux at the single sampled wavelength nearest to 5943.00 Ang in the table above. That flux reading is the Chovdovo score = 0.8842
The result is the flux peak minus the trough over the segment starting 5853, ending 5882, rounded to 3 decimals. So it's 0.338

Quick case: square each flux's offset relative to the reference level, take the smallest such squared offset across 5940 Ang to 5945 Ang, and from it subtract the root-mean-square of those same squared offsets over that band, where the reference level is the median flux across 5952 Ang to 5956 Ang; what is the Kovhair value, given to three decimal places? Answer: -0.009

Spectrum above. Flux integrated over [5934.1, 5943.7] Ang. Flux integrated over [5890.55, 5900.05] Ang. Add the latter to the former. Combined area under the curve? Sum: 14.2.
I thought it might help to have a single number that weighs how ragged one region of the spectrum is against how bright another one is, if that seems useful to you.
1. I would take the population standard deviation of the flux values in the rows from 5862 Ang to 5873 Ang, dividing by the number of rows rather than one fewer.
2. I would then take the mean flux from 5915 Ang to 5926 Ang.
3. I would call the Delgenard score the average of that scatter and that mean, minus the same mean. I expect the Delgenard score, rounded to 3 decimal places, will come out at -0.367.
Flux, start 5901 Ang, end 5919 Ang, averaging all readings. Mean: 0.783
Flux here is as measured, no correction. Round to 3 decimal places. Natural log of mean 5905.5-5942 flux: -0.276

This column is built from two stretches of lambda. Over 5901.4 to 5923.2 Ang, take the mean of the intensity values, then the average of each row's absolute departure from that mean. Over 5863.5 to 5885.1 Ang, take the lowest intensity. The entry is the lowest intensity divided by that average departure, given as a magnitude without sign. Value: 21.2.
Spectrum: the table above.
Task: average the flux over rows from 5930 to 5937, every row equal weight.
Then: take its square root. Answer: 0.88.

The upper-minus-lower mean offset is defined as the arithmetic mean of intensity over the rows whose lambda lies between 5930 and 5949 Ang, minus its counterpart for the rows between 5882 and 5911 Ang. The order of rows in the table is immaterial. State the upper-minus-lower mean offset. 0.029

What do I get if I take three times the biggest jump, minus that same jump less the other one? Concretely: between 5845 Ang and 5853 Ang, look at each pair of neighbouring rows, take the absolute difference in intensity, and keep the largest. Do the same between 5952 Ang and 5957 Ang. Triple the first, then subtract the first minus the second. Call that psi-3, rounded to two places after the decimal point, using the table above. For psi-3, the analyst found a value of 0.11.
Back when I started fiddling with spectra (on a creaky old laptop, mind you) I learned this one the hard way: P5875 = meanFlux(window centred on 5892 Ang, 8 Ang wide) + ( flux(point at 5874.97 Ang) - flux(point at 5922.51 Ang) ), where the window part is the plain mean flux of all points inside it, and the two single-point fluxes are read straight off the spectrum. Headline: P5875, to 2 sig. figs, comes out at 0.94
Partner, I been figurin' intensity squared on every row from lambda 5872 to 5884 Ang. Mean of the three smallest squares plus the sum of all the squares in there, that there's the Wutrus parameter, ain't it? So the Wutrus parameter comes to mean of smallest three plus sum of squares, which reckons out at 6.80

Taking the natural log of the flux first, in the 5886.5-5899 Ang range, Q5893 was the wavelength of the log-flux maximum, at 5898.01 Ang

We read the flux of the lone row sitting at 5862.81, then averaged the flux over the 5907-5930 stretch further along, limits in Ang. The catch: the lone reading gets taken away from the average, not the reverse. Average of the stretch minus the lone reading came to -0.019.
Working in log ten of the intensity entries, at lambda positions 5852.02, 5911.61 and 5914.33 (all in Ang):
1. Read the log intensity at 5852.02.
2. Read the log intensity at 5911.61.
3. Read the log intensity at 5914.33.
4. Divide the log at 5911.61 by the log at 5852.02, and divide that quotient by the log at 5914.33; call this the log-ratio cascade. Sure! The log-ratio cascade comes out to -11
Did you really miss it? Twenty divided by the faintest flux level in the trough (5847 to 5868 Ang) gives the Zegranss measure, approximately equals 29.42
